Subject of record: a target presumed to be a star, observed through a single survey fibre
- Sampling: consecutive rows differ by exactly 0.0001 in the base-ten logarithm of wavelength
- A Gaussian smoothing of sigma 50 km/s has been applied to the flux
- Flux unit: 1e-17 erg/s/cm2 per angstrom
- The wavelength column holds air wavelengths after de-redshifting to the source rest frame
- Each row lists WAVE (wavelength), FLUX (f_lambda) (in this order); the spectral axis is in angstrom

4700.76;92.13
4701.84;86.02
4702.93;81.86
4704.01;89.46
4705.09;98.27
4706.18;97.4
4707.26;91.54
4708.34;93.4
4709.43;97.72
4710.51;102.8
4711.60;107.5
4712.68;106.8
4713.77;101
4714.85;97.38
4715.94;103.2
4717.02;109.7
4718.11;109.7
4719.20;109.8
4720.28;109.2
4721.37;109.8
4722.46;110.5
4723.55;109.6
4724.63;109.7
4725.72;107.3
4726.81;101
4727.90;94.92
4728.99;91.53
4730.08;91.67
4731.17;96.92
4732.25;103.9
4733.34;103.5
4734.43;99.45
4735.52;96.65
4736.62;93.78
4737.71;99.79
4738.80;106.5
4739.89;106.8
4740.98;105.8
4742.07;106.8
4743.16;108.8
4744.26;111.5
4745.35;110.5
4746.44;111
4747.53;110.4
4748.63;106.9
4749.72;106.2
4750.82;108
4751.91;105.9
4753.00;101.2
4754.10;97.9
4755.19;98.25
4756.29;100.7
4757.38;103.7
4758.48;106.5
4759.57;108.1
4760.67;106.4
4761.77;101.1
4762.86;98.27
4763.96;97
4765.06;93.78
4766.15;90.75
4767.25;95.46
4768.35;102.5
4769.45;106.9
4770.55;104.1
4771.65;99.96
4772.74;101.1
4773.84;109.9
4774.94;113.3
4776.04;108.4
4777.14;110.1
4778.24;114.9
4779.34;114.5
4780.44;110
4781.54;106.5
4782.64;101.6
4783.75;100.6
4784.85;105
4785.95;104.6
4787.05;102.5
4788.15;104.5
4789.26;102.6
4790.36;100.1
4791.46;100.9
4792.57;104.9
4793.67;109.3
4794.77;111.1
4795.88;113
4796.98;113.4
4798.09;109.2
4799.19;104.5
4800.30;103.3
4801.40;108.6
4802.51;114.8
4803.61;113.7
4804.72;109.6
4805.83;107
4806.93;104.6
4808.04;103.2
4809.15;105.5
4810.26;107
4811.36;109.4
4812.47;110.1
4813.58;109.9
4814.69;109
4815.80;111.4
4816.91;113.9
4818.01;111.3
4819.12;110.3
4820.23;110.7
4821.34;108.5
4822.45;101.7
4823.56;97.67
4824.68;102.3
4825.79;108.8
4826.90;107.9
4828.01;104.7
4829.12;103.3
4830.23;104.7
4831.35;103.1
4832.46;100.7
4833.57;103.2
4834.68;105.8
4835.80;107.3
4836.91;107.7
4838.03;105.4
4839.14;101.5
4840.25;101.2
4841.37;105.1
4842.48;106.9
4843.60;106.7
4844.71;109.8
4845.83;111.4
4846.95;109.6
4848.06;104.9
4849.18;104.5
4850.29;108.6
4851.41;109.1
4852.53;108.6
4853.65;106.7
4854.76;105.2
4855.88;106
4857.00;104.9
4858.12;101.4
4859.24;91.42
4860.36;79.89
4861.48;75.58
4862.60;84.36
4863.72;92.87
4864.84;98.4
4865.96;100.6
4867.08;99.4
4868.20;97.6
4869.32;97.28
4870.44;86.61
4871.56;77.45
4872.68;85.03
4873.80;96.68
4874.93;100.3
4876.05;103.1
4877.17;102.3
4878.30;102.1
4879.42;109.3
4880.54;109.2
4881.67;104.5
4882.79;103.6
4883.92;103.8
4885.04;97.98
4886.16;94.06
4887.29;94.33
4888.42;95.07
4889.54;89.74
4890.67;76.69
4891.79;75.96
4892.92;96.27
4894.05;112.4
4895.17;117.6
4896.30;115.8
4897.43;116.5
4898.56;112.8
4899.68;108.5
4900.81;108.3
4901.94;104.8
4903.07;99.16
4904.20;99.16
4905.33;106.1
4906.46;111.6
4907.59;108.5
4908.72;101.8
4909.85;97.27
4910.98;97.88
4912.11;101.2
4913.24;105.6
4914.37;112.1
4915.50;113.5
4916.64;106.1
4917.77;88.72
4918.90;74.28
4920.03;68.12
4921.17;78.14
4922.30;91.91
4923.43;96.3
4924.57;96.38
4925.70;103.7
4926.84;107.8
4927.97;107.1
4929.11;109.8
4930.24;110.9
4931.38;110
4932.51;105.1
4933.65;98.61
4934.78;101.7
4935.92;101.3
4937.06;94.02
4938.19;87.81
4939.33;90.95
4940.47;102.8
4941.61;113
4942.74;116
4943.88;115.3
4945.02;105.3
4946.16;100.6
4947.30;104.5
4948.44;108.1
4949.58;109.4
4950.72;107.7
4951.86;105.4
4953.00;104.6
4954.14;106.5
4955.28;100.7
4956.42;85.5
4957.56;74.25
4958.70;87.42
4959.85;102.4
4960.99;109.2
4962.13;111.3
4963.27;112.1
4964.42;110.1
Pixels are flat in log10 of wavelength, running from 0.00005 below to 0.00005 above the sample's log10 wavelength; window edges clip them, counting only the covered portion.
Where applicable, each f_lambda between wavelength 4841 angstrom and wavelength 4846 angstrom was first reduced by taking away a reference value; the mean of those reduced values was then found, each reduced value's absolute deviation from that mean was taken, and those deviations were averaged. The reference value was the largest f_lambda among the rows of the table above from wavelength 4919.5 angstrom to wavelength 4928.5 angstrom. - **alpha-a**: 2.1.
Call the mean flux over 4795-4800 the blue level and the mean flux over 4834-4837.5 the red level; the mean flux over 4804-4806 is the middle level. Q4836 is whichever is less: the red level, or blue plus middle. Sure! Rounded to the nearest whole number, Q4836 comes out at 107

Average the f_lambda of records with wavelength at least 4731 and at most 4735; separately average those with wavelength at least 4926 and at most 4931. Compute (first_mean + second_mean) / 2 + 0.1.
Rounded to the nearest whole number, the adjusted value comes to 105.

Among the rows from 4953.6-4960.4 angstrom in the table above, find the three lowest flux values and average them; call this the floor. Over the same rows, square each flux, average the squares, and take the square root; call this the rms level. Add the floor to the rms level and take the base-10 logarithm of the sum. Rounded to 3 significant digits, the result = 2.25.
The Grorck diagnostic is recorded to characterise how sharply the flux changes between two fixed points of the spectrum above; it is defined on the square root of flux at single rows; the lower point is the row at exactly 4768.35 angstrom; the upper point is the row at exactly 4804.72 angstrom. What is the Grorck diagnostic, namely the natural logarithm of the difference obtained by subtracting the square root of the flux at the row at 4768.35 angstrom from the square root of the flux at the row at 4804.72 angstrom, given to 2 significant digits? -1.1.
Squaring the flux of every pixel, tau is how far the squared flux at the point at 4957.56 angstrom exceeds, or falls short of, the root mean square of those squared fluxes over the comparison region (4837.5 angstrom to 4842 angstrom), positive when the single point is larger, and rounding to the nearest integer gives -5169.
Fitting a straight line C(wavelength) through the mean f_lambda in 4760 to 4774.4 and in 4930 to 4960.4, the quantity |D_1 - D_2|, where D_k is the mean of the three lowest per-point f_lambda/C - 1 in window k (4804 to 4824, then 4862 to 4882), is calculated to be 0.19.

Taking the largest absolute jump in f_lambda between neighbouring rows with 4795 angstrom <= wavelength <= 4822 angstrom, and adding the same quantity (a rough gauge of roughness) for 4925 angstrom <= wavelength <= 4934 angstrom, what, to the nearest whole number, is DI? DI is 13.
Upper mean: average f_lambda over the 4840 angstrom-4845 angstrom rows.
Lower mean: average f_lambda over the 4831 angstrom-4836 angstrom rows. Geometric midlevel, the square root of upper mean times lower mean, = 105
